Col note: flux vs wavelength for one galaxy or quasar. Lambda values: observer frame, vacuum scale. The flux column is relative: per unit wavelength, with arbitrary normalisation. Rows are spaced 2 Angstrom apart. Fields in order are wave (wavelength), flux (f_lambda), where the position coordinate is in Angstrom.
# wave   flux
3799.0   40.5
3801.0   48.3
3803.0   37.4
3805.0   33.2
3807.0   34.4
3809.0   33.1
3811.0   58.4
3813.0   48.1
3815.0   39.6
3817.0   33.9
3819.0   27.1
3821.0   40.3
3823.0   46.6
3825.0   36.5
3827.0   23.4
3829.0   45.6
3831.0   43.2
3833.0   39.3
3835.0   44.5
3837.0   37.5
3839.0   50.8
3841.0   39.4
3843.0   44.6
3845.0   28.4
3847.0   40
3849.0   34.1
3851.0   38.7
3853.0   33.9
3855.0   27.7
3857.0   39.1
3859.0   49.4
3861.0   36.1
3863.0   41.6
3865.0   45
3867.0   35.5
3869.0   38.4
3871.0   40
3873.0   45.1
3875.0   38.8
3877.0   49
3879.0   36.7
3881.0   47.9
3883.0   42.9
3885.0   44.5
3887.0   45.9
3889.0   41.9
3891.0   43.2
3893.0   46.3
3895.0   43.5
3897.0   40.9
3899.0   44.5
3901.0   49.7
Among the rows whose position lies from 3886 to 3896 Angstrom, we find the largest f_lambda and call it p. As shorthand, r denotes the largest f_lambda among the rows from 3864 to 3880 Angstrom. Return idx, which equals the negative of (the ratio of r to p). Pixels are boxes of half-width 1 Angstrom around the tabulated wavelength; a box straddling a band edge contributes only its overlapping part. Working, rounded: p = 46.3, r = 49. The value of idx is -1.06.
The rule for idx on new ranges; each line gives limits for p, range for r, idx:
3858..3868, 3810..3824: -1.18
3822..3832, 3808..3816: -1.25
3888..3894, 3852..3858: -0.84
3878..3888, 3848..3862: -1.03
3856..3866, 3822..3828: -0.94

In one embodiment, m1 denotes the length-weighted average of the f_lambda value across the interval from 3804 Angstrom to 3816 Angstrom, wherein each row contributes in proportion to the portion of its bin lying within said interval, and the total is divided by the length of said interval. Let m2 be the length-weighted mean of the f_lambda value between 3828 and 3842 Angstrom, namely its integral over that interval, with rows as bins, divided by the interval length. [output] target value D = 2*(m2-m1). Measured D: 4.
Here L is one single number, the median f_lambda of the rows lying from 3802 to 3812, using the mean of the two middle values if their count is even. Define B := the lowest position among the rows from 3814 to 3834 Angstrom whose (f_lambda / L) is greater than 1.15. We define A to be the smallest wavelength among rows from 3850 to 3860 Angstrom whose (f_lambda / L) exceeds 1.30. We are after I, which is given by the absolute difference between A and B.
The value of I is 44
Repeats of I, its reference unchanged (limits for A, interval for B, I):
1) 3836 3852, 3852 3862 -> 20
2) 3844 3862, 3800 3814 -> 58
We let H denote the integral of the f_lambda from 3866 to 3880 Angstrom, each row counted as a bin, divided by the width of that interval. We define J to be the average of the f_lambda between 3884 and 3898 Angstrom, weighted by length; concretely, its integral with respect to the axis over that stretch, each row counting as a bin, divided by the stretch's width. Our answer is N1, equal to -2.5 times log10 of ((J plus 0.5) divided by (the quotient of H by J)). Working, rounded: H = 40.5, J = 44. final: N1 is -4.20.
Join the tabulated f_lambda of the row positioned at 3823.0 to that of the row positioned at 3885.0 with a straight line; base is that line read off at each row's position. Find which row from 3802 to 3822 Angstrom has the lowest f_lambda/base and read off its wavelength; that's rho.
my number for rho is 3819.0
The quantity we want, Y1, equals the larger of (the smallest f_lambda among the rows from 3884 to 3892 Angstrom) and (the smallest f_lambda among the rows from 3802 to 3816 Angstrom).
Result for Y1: 41.9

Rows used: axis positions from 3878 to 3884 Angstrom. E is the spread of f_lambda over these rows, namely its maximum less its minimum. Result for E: 11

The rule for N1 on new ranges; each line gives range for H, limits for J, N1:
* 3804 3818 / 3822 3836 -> -4.01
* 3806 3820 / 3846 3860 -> -3.90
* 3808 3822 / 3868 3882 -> -4.14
